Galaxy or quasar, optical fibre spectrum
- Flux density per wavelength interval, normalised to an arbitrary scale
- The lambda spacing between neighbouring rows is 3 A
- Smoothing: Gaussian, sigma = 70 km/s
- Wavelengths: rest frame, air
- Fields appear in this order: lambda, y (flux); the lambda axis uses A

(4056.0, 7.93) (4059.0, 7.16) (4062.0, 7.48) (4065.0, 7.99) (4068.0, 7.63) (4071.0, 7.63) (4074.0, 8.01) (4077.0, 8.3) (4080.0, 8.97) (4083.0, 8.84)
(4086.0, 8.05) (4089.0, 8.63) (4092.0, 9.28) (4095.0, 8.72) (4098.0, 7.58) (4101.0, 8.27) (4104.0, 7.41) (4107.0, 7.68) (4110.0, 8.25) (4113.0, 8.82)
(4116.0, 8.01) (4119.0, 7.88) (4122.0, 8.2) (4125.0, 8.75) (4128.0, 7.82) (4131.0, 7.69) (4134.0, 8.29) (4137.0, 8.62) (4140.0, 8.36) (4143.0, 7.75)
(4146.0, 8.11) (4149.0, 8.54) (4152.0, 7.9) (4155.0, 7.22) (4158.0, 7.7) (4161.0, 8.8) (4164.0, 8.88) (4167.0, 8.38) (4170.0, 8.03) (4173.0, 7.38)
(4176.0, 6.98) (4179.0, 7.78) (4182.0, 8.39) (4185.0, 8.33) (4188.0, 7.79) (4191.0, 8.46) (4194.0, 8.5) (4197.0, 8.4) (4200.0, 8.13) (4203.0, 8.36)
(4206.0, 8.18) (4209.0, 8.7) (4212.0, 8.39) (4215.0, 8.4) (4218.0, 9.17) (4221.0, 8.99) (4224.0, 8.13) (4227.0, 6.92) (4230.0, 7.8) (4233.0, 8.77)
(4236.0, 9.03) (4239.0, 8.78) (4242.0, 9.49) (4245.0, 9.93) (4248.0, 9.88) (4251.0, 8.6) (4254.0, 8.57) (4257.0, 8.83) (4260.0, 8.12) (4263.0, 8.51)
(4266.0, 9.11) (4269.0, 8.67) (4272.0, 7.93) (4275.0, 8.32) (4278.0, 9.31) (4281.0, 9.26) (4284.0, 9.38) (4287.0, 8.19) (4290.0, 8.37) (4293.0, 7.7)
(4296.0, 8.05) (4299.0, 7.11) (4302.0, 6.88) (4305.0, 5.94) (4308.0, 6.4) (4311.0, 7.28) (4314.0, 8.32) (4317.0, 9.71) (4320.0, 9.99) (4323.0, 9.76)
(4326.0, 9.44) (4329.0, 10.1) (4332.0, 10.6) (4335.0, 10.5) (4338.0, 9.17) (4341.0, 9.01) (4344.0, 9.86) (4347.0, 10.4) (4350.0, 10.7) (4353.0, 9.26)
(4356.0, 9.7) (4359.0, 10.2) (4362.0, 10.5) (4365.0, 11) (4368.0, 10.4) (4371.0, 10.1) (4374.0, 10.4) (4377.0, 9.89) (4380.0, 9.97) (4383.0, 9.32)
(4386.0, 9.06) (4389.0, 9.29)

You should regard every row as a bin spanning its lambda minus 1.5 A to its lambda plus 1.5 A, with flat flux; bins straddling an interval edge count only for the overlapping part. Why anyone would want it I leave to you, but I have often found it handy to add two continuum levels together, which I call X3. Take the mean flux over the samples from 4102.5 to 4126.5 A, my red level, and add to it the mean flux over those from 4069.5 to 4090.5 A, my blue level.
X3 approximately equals 16.5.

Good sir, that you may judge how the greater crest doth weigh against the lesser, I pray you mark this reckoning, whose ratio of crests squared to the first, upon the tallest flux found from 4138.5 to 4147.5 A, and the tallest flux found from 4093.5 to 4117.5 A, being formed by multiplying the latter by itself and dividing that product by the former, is 9.31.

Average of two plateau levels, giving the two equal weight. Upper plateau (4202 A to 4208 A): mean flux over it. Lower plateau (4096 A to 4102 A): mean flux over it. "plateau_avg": 8.1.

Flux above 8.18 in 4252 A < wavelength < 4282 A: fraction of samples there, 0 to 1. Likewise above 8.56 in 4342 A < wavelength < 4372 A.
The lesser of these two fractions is 0.80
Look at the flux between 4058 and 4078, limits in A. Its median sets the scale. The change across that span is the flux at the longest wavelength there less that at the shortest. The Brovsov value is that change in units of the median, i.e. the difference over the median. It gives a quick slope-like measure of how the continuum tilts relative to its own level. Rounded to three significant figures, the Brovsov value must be 0.149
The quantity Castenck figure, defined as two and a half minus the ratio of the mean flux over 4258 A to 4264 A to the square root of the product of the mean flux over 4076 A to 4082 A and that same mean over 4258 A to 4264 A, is 1.52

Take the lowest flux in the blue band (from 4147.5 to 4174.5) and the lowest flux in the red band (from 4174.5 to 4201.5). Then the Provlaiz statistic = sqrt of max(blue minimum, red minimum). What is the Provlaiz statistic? 2.69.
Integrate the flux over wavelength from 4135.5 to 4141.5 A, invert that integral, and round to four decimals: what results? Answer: 0.0196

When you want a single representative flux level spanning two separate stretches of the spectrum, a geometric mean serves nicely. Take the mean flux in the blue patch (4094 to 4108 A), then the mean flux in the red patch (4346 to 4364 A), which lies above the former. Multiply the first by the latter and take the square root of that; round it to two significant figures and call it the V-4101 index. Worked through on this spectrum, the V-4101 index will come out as 9.0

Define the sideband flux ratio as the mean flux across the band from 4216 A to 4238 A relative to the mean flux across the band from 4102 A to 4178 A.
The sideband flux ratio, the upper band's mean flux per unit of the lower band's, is 1.04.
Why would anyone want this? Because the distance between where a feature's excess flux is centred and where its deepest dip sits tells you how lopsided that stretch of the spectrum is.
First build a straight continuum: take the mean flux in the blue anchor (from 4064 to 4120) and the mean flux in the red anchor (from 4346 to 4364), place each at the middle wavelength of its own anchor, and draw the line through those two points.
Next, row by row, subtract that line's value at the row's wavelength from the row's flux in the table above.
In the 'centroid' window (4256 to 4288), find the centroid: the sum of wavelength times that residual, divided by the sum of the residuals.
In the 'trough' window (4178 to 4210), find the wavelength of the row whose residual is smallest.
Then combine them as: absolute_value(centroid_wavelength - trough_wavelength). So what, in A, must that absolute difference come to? 83.4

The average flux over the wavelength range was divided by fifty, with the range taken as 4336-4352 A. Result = 0.197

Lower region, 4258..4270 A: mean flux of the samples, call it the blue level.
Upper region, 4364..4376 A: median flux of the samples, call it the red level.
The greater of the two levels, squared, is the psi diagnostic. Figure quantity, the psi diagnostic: 108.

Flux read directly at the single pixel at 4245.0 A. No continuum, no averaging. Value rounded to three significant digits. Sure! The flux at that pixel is 9.93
